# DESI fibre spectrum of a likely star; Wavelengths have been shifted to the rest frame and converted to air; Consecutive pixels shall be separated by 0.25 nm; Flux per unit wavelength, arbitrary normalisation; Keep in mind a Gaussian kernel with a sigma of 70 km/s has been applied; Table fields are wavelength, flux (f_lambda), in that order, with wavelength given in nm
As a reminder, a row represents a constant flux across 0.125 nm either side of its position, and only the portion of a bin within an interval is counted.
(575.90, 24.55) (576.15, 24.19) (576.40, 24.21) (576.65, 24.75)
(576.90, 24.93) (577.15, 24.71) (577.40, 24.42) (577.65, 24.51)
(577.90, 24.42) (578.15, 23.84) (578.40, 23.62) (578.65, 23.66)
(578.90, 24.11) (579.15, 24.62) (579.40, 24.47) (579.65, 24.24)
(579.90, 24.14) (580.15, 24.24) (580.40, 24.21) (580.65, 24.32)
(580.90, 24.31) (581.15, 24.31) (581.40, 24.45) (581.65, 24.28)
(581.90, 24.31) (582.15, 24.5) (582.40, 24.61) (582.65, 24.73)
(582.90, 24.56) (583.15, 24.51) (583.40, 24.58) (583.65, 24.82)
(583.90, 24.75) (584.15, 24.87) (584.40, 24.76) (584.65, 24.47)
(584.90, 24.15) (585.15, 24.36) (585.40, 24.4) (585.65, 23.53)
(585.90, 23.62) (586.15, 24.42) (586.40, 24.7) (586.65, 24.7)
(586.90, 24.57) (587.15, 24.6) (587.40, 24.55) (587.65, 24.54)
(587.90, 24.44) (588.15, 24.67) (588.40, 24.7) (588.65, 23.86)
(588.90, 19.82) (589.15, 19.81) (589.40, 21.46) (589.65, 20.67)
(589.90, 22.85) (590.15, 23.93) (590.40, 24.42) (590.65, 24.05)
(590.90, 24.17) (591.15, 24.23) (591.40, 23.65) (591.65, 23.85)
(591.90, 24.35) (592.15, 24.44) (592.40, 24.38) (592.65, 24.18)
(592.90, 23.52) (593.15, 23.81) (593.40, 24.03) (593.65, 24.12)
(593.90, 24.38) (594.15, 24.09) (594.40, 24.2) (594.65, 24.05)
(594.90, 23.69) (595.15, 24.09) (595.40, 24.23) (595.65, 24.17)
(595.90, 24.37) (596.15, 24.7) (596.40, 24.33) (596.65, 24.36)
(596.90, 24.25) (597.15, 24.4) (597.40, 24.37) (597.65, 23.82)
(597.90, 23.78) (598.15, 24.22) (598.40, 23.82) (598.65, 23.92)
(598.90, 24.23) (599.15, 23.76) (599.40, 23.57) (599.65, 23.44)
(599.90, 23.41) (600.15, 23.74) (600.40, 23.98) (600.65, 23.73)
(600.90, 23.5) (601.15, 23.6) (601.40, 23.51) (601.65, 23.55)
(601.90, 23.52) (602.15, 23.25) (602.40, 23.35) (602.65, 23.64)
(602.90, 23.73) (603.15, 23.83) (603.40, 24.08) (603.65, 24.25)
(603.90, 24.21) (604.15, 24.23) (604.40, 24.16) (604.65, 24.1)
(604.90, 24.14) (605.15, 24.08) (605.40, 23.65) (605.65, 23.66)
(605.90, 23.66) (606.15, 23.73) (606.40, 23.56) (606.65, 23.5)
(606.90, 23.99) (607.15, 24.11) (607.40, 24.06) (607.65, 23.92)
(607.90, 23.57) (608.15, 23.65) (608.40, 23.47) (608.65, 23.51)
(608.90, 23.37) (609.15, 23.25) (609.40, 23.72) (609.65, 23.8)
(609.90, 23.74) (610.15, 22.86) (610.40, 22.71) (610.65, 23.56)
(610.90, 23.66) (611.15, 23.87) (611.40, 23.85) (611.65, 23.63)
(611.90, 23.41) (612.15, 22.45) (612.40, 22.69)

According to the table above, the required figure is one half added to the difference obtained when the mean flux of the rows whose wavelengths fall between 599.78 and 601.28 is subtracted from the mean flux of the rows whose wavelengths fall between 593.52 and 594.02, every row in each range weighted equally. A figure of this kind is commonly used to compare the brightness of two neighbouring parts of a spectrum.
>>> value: 1.1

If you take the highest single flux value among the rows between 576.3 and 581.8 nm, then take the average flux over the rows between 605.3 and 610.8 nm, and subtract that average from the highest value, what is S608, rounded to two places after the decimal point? 1.34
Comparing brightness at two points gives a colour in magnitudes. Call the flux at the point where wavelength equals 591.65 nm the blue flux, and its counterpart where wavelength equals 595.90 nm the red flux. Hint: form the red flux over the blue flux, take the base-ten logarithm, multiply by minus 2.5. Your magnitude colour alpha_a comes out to -0.023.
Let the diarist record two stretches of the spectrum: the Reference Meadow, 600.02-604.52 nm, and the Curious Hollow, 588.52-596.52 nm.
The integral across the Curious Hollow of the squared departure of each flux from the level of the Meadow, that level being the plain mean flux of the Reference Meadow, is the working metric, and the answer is 13.1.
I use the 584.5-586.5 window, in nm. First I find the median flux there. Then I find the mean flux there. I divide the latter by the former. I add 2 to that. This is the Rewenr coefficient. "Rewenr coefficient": 2.99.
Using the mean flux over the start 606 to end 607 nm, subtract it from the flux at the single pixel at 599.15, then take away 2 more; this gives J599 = -1.93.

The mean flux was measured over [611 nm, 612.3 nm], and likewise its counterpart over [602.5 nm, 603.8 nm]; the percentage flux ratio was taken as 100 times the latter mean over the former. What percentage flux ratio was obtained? 102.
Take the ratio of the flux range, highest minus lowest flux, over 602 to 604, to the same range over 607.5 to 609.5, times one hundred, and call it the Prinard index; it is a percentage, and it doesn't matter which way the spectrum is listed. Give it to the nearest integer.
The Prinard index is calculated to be 149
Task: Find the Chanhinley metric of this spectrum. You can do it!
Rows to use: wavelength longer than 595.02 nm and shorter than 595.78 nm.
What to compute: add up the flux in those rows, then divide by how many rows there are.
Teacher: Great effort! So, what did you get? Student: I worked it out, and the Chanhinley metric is 24.2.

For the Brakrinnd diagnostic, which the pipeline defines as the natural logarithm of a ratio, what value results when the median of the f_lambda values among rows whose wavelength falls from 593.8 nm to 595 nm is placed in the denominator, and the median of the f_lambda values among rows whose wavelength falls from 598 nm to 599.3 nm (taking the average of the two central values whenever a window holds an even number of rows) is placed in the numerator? -0.007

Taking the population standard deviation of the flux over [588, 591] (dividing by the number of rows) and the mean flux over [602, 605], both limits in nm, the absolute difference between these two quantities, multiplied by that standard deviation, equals 40.2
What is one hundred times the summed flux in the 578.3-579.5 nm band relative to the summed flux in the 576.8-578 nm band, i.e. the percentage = 98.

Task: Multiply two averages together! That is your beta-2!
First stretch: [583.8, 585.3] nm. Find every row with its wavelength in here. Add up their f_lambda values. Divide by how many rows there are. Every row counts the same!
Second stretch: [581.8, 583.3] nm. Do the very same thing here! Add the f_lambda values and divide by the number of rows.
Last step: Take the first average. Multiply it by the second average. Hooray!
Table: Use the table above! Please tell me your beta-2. 603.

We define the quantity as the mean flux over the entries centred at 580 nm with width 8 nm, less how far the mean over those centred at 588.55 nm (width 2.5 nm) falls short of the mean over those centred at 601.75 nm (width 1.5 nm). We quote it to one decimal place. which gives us 23.8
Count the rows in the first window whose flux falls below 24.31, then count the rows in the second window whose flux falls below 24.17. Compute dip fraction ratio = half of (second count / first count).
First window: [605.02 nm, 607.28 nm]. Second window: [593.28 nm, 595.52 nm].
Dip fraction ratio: 0.33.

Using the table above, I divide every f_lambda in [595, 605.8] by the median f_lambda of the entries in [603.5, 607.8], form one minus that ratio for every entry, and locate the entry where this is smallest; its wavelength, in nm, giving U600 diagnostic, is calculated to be 596.15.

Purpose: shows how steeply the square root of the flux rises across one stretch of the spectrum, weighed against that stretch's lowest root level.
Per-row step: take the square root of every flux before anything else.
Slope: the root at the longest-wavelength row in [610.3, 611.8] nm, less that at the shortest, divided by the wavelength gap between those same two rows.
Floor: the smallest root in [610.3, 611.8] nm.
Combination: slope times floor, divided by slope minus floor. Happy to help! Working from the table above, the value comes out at -0.08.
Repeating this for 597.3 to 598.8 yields 0.04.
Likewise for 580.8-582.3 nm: -0.02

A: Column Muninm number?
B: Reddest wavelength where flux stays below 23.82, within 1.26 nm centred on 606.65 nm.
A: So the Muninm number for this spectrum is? 606.65 nm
